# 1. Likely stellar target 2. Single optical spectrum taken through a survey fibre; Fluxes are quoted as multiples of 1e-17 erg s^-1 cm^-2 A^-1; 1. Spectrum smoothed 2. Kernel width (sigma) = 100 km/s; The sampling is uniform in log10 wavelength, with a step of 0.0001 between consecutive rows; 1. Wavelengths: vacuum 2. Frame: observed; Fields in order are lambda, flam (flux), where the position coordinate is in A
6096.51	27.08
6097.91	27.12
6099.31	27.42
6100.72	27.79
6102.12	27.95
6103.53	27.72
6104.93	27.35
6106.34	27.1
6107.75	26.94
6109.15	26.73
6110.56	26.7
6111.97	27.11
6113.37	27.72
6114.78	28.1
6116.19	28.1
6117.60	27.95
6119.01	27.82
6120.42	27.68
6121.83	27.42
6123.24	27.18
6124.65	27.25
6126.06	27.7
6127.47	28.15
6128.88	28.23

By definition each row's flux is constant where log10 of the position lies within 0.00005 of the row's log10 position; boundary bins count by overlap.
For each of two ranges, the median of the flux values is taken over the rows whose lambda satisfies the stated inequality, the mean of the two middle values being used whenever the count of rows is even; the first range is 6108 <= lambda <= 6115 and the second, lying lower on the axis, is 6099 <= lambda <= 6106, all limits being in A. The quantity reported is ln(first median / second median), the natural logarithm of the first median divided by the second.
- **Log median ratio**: -0.02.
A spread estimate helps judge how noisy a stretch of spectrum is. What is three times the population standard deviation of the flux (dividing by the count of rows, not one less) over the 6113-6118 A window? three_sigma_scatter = 0.47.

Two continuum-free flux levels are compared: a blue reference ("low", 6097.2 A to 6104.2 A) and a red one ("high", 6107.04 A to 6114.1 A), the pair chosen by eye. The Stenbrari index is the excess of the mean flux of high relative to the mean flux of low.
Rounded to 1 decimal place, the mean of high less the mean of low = -0.6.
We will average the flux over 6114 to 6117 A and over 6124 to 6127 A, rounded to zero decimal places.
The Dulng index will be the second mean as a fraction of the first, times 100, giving 98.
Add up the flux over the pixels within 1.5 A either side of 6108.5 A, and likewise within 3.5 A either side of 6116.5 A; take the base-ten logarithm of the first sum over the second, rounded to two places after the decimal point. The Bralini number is -0.42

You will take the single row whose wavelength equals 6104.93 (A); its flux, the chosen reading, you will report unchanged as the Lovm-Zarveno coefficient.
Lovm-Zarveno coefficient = 27.35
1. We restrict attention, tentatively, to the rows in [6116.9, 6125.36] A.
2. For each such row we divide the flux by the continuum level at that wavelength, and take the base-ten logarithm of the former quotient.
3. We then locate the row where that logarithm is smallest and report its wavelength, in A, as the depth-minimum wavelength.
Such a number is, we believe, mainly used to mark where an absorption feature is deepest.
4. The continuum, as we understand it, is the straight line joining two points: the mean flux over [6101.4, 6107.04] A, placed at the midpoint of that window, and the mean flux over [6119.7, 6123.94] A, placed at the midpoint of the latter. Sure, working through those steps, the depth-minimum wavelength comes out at 6123.24 A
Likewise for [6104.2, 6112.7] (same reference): 6110.56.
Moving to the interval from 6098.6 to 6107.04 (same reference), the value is 6106.34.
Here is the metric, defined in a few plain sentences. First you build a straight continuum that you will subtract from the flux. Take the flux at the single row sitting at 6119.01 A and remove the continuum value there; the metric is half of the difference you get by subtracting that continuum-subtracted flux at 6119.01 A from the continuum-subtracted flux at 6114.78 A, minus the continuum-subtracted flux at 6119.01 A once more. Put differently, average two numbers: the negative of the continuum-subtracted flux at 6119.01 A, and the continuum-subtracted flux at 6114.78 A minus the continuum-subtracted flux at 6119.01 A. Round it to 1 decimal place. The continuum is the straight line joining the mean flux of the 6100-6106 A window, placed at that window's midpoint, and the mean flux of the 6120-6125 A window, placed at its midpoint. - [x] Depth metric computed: -0.1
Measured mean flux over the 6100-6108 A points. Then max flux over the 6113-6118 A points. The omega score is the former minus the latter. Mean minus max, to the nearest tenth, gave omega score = -0.6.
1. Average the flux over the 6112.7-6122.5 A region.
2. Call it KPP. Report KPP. 27.8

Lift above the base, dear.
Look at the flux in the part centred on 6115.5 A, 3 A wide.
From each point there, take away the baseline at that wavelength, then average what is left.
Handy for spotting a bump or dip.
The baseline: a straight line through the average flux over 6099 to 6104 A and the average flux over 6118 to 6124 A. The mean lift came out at 0.5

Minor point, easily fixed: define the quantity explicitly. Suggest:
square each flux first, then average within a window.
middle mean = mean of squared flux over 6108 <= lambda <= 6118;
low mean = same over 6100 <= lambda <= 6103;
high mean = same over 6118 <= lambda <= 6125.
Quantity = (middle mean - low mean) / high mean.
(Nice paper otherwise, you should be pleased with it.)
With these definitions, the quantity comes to -0.03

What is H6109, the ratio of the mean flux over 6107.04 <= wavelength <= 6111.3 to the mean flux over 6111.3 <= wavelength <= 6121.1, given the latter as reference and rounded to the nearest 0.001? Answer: 0.964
